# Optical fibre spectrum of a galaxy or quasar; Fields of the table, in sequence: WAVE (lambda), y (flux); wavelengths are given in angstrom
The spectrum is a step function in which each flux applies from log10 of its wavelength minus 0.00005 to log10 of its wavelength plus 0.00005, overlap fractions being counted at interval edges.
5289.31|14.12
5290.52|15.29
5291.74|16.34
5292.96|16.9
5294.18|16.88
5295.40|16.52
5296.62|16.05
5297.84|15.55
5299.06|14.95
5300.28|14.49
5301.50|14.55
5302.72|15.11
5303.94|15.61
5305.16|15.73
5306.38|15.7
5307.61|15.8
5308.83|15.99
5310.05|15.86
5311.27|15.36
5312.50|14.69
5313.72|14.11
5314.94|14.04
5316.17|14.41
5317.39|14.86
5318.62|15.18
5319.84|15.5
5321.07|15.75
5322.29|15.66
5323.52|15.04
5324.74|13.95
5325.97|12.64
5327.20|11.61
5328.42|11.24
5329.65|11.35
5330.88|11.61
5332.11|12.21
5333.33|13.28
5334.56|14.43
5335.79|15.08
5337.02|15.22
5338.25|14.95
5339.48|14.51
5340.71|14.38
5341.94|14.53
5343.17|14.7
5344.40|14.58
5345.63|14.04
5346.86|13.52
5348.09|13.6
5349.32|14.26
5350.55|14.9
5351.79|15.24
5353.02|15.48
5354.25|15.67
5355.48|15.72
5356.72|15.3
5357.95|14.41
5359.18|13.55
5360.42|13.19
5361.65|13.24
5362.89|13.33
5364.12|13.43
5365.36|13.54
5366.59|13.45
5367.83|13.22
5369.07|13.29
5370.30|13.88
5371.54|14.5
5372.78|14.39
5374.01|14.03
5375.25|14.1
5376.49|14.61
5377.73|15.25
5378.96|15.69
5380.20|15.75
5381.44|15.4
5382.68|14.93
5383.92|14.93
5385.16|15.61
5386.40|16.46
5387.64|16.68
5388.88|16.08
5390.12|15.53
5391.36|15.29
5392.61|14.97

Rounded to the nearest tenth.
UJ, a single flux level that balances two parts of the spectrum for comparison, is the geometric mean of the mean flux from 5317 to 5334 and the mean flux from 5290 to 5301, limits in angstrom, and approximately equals 14.7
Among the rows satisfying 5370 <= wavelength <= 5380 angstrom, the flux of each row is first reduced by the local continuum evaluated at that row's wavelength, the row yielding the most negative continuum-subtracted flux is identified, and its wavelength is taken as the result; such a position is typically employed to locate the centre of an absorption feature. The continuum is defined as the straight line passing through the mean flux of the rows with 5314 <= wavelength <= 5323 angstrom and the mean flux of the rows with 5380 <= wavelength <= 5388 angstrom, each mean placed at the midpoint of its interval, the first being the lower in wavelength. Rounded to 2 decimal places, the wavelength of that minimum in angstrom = 5370.30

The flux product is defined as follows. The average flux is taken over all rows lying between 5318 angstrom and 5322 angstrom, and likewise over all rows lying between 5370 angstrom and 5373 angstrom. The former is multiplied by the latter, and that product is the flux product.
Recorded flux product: 221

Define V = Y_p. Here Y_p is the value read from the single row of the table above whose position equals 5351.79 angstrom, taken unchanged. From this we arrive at 15.24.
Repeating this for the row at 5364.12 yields 13.43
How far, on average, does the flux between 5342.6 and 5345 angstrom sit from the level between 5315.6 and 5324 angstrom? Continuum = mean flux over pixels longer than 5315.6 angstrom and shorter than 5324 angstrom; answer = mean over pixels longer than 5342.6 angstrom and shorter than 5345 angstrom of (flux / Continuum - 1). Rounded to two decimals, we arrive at -0.04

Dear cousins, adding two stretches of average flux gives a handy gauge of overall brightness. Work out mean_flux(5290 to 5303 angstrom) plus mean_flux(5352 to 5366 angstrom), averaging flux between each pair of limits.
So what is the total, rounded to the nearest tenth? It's 30.0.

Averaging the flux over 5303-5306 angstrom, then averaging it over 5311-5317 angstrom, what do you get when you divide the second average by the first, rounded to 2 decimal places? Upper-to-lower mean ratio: 0.93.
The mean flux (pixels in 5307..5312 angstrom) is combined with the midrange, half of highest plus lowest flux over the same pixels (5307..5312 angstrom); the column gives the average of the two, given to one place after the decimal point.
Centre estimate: 15.7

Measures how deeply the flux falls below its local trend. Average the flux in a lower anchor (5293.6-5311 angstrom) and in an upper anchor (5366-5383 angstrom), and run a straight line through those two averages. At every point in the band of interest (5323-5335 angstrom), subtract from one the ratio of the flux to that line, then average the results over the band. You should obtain 0.16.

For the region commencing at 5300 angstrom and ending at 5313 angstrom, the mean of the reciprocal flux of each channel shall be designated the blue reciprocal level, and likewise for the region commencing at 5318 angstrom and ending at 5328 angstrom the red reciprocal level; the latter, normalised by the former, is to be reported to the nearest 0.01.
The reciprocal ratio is 1.08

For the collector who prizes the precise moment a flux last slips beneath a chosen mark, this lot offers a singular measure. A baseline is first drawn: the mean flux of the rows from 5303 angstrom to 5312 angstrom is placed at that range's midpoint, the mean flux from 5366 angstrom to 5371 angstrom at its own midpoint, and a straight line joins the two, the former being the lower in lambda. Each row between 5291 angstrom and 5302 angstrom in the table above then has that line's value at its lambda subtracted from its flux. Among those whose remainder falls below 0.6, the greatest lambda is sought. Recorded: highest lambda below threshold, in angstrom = 5301.50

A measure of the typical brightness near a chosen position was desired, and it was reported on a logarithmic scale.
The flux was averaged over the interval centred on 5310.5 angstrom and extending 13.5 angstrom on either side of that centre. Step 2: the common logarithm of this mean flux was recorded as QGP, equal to 1.18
